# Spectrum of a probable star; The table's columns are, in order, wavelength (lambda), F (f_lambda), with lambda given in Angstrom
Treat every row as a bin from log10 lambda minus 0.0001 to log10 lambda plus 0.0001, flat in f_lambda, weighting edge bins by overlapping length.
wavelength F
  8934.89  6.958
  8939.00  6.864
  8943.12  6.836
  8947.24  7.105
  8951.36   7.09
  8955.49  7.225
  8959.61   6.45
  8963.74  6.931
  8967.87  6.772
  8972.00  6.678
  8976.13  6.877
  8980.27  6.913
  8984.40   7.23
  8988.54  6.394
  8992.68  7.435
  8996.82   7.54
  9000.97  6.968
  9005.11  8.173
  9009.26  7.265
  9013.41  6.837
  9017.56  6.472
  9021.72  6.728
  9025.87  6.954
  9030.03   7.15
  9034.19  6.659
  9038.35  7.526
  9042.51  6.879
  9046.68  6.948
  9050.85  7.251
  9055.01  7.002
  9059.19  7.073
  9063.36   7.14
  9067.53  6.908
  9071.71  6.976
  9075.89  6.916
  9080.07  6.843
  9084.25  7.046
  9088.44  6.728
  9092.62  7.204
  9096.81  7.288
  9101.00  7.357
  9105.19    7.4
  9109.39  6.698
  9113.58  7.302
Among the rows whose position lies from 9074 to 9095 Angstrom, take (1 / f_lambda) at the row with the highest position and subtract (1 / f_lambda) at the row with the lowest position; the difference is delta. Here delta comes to -0.0058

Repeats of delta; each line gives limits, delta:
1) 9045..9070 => 0.0008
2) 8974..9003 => -0.0019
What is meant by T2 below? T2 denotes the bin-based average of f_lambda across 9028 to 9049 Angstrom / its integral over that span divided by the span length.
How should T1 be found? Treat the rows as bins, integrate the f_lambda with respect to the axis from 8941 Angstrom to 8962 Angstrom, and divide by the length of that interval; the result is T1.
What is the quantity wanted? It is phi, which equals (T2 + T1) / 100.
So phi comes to 0.140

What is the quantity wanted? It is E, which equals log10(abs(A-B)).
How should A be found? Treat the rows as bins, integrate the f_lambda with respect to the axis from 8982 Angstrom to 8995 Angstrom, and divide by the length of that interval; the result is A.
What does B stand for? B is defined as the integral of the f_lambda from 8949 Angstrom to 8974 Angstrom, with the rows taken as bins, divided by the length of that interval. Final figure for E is -0.8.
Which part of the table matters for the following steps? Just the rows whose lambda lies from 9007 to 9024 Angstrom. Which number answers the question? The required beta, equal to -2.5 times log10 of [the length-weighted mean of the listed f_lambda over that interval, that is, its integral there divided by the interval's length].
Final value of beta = -2.09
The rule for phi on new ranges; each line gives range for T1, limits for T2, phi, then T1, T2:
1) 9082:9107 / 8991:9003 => 0.145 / 7.17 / 7.31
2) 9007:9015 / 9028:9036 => 0.140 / 7.09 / 6.91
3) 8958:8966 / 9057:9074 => 0.137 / 6.70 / 7.02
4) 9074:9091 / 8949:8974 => 0.138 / 6.89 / 6.86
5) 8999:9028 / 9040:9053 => 0.141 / 7.06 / 7.04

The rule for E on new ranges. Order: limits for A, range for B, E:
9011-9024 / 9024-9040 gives -0.4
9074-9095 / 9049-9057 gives -0.7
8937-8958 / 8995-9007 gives -0.3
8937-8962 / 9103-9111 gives -0.8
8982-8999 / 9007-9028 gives -0.5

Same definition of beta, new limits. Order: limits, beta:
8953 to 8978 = -2.09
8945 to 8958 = -2.13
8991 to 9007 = -2.19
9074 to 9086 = -2.10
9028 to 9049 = -2.12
